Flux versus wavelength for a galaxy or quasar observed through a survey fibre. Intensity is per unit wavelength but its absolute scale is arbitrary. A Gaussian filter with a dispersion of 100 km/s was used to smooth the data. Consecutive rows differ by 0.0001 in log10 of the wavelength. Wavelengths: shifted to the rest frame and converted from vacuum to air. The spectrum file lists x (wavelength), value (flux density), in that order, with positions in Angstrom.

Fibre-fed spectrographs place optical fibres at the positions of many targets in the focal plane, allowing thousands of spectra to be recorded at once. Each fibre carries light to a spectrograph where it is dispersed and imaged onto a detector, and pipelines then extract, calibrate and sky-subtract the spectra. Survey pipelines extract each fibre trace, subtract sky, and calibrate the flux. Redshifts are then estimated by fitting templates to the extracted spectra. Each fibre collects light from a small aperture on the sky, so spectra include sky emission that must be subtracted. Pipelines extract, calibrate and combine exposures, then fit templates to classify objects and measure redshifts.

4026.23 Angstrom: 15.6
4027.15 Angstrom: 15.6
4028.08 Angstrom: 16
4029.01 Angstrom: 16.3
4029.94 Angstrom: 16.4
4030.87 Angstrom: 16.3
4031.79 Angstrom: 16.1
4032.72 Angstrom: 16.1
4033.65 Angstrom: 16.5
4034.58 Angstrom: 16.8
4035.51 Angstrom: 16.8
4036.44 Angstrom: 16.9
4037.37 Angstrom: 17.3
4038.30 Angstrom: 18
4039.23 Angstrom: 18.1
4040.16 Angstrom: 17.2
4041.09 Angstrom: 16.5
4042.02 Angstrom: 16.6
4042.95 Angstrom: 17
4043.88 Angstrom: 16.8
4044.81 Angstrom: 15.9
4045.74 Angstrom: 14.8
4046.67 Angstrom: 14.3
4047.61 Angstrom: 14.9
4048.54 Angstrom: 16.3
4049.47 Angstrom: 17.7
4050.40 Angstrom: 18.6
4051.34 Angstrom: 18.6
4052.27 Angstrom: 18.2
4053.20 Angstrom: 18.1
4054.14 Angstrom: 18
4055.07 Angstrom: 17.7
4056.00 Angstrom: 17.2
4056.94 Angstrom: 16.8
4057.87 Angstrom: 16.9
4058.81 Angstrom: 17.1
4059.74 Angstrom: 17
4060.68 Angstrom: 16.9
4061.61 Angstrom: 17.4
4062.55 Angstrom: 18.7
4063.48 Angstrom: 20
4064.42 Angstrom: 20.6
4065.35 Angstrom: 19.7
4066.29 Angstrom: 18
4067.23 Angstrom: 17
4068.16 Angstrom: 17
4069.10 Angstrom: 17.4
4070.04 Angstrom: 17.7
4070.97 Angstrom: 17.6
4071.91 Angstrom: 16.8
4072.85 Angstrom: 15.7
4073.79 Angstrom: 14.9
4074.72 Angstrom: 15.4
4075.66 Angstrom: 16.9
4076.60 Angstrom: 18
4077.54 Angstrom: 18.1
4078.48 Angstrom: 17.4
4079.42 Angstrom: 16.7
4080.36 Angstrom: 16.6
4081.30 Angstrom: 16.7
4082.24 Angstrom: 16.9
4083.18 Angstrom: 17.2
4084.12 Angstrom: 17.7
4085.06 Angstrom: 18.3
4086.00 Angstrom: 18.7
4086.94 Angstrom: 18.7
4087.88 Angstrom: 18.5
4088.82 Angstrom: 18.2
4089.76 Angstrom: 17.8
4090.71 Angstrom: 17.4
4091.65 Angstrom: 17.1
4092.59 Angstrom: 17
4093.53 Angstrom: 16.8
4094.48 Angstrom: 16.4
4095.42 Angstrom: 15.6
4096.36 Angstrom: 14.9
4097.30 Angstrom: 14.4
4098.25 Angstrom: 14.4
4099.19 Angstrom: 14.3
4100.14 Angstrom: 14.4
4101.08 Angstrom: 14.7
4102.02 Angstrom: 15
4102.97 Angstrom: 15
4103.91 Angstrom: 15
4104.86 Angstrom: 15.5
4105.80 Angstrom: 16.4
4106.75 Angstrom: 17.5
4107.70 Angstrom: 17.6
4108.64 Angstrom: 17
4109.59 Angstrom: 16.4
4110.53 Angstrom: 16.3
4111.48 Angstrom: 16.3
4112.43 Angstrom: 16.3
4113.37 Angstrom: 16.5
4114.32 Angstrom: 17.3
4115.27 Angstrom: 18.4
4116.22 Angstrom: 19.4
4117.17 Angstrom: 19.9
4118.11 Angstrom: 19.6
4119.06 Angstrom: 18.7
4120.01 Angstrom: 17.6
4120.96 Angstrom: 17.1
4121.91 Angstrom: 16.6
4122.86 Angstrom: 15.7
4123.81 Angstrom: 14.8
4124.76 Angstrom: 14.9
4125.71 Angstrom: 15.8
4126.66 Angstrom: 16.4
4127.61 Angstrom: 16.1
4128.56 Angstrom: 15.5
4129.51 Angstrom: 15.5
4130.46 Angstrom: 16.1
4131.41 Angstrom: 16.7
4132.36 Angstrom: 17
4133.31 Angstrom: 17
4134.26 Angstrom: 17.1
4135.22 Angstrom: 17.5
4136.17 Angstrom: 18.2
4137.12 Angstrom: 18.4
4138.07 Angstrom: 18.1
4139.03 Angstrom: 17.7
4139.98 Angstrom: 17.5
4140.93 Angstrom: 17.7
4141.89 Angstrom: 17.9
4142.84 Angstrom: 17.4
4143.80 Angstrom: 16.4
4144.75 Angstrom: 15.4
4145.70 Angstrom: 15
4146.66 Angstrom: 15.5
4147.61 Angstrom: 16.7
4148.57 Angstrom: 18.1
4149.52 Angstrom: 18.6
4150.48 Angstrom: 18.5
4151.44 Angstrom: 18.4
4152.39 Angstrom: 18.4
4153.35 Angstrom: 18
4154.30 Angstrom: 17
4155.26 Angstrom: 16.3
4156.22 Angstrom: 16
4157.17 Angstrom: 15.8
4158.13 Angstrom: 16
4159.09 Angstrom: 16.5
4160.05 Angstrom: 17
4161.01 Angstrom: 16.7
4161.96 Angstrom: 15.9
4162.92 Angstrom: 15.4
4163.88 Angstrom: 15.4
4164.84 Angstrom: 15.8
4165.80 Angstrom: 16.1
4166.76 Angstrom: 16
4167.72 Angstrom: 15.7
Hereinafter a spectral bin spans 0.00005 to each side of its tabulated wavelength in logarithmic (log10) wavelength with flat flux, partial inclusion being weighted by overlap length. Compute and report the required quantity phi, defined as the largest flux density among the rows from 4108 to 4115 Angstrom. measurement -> 17.3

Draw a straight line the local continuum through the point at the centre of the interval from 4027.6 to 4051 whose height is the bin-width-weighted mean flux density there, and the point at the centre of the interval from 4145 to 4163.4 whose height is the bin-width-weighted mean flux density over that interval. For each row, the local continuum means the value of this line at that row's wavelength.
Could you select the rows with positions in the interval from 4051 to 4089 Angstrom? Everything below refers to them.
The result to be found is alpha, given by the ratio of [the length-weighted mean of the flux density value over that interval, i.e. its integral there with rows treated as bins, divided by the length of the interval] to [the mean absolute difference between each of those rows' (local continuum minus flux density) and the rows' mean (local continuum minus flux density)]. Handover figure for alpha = 21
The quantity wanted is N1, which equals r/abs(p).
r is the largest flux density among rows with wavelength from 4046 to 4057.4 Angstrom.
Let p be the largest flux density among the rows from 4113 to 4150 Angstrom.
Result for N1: 0.93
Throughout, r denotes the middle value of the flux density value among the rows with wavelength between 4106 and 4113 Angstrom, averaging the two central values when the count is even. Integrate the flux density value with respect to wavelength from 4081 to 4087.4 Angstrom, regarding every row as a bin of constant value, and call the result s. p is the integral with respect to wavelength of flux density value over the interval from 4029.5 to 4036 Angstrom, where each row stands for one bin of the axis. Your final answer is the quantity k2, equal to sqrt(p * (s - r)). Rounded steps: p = 107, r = 16.4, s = 114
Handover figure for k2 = 102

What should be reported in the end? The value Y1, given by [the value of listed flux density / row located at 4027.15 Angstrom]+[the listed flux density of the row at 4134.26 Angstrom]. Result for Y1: 32.7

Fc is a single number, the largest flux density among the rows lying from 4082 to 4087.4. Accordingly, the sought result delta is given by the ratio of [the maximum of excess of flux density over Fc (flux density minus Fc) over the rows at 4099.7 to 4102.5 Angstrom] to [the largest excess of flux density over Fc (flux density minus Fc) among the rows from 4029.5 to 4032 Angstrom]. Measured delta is 1.6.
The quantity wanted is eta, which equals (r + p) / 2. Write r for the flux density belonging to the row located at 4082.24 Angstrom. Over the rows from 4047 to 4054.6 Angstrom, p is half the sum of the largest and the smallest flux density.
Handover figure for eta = 16.8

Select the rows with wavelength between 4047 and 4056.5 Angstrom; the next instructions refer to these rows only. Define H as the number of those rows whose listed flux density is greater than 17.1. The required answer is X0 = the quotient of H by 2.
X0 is 4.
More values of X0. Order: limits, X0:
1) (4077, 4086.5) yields 3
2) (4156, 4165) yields 0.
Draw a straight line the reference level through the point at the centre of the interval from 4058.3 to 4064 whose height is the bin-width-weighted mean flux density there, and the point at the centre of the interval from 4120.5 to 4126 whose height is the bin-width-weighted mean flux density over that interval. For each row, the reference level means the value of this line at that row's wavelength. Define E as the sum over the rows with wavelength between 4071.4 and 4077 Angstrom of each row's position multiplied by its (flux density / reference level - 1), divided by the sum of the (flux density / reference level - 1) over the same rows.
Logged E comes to 4073.5 Angstrom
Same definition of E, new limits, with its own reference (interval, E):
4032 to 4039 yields 4034.9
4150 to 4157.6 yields 4153.0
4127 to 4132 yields 4130.6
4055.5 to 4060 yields 4057.8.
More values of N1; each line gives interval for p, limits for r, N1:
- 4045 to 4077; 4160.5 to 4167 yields 0.81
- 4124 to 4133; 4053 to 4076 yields 1.21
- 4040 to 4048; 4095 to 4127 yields 1.16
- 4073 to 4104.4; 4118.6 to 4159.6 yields 1.00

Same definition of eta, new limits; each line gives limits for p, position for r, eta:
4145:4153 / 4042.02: 16.7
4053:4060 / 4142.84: 17.4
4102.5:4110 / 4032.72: 16.2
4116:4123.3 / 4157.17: 16.8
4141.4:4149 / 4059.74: 16.8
